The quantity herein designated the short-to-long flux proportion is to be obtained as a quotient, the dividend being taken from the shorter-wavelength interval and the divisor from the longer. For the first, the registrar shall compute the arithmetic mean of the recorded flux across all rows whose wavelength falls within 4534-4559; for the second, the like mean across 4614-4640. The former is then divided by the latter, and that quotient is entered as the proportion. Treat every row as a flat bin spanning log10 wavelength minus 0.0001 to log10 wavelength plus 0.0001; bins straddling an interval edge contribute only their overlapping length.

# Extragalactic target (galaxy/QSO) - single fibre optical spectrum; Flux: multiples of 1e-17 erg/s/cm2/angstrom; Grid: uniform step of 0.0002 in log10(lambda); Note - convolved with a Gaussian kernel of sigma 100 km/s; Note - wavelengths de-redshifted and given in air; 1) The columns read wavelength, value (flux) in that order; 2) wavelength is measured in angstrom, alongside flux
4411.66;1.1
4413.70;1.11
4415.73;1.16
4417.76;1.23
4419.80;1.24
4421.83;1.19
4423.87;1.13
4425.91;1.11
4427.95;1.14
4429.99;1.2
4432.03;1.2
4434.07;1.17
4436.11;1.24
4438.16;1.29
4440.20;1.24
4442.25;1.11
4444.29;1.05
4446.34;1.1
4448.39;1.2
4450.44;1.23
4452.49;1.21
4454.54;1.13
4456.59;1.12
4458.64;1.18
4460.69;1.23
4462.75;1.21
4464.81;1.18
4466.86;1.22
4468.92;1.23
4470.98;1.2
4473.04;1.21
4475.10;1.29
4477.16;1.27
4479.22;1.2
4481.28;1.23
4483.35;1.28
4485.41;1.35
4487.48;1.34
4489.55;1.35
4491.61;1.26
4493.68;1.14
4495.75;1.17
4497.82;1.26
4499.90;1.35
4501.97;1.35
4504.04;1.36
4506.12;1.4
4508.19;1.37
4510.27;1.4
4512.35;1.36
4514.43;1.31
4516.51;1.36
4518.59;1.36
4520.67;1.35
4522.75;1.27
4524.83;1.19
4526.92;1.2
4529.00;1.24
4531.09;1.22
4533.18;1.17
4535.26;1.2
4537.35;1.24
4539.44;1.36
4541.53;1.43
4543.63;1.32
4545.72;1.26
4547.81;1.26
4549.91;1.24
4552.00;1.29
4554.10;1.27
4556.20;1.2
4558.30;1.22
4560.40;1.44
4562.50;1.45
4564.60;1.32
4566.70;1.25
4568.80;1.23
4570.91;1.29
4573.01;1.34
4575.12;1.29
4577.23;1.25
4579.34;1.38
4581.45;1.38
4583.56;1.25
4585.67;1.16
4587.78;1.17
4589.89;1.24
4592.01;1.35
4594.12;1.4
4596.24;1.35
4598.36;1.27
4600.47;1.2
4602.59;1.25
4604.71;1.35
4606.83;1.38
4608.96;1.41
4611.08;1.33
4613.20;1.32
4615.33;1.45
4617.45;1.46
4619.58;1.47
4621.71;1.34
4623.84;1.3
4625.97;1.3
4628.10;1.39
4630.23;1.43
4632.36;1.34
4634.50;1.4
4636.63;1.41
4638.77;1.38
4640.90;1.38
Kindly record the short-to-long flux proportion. 0.92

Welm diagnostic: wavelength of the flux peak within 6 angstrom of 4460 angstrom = 4460.69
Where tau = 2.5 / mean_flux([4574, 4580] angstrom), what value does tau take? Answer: 1.9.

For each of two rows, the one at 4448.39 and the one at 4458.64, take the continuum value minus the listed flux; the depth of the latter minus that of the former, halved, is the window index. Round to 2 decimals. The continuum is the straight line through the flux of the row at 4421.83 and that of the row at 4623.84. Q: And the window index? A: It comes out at 0.01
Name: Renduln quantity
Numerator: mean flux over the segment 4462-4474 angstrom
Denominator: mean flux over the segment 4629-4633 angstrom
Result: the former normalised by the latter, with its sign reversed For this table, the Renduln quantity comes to -0.87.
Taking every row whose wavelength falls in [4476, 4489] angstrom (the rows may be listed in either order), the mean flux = 1.28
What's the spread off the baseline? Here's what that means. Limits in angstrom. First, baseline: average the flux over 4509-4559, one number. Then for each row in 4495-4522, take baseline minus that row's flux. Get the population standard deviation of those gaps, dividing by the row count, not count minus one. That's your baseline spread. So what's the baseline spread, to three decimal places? 0.060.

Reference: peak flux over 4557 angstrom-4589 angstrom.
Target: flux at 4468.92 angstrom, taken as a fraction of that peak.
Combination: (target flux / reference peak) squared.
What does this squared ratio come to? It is 0.72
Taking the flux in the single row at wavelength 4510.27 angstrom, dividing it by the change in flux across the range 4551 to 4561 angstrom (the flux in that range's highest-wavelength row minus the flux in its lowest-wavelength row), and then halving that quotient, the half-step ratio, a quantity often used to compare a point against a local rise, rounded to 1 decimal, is 4.7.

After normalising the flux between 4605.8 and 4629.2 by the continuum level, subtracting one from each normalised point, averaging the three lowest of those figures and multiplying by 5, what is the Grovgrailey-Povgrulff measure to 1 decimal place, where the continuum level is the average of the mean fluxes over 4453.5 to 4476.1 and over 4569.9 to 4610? 0.2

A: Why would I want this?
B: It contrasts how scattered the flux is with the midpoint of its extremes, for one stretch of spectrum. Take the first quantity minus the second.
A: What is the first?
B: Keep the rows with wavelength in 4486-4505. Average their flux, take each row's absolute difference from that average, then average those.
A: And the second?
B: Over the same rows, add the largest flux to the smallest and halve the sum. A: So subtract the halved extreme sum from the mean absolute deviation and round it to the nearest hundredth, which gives -1.18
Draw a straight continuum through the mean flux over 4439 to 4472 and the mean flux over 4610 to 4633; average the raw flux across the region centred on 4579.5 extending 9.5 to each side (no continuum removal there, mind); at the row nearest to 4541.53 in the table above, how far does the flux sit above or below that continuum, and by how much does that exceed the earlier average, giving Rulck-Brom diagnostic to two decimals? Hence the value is -1.13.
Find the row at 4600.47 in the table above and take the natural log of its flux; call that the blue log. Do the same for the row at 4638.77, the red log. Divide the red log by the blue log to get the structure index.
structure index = 1.8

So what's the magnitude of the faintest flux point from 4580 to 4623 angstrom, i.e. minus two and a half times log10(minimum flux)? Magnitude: -0.16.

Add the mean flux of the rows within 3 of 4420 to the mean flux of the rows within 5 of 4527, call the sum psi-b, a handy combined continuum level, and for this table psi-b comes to 2.44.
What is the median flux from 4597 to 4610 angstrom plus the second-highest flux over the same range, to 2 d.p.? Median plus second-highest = 2.69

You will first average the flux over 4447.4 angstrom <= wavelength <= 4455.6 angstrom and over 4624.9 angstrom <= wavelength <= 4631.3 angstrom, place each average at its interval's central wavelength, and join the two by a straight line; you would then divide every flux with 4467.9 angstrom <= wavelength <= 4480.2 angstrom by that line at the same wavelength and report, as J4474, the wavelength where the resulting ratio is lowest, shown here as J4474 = 4479.22 angstrom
